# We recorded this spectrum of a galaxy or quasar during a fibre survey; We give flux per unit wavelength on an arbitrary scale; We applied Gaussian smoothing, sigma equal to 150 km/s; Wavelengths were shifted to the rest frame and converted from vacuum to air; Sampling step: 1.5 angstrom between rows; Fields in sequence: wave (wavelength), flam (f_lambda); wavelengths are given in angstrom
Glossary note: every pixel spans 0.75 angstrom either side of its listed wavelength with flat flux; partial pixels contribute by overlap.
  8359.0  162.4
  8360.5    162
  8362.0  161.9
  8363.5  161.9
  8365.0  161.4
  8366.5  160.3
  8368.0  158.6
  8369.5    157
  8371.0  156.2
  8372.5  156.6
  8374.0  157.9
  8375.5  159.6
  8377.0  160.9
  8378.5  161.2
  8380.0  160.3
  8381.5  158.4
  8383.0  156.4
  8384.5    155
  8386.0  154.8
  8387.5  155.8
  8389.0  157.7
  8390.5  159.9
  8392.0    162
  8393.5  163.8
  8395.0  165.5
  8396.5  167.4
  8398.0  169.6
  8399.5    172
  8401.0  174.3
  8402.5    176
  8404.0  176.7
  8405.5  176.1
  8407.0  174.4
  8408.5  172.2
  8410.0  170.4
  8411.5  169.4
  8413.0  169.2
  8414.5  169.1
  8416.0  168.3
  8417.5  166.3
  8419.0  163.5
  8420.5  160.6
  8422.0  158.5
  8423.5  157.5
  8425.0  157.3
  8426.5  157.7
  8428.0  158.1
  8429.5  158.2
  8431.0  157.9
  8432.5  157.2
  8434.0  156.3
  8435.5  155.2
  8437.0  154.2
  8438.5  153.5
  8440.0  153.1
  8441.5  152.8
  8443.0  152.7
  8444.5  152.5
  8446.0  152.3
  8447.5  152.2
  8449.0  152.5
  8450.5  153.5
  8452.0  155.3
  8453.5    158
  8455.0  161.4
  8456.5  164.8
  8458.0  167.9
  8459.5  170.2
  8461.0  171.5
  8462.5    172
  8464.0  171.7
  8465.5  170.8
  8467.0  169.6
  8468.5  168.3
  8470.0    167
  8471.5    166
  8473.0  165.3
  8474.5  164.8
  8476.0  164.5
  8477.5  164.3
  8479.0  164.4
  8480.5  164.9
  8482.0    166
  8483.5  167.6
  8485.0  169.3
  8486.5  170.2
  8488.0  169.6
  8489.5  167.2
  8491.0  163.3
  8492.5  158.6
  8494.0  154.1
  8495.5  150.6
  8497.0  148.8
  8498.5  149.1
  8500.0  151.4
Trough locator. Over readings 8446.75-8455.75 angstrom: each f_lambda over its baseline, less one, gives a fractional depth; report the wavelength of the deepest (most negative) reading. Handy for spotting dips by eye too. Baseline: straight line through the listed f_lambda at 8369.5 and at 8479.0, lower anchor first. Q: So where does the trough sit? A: 8447.5 angstrom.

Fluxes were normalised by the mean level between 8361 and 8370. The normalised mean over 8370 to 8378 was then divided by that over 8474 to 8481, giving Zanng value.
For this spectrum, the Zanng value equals 0.96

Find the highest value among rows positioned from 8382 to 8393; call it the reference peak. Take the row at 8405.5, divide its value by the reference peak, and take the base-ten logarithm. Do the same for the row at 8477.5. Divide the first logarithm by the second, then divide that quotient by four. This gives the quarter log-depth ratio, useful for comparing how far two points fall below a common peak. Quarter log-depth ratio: 1.5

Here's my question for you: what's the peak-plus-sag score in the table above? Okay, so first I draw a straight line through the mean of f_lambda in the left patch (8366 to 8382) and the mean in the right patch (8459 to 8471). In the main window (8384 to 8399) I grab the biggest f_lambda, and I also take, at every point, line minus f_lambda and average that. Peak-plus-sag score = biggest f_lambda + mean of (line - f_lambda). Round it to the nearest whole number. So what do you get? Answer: 169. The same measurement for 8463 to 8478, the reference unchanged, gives 175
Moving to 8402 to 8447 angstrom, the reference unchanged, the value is 180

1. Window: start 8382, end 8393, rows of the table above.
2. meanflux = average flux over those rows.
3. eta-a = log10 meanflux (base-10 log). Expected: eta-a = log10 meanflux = 2.20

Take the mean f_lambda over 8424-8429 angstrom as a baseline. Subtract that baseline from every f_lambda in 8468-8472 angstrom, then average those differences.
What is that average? 9.4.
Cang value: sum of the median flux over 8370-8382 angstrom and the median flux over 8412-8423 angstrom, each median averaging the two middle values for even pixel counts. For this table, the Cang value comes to 325.3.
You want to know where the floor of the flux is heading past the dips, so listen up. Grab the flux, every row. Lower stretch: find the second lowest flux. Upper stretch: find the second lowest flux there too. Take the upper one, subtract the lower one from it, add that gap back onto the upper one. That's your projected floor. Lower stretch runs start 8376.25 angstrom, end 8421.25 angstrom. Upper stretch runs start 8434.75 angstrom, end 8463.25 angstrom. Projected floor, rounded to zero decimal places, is 150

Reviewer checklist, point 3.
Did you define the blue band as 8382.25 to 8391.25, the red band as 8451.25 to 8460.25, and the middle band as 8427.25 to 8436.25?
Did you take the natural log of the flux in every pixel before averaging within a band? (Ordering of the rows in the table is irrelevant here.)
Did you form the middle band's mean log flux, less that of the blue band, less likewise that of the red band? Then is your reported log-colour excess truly -5.09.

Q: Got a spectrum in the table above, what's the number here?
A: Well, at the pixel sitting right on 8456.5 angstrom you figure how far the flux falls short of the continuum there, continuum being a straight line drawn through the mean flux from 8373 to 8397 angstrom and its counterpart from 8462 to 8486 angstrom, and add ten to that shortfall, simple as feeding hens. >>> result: 11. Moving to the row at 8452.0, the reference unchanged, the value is 20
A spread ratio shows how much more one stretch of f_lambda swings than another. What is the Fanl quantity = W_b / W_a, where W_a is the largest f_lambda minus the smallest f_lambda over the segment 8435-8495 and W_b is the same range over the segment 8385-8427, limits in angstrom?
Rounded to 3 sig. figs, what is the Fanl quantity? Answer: 1.11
